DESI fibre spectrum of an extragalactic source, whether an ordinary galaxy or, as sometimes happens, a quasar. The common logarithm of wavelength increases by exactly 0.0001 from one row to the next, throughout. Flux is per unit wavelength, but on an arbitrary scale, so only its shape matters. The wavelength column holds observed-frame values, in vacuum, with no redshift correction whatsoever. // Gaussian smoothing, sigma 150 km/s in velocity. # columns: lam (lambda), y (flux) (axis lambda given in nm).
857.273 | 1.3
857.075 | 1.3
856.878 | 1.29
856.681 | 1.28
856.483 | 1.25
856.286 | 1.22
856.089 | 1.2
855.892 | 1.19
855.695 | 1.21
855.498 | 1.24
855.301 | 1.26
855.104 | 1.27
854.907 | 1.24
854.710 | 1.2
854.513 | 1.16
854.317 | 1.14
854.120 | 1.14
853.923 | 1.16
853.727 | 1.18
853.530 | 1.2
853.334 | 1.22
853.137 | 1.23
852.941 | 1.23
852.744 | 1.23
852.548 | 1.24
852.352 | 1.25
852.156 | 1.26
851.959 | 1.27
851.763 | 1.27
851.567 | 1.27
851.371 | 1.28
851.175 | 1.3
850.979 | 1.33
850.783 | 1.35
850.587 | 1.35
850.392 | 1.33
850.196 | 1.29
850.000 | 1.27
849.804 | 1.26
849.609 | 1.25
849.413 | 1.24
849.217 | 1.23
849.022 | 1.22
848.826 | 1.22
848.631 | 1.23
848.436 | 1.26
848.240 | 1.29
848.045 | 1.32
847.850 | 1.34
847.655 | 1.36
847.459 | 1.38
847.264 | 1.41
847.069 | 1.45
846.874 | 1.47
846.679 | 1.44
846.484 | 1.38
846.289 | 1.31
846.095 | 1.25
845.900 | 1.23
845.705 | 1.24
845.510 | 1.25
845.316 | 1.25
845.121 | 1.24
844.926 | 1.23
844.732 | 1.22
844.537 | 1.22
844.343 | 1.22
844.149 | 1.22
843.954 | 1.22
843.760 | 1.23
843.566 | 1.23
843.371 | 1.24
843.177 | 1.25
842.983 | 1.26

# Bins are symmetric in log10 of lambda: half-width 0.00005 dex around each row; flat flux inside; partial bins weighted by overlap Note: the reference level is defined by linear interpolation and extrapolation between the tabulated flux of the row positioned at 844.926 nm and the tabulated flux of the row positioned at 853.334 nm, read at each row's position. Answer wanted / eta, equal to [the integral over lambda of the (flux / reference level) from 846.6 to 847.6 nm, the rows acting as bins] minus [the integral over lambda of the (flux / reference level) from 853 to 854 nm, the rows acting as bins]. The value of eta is 0.18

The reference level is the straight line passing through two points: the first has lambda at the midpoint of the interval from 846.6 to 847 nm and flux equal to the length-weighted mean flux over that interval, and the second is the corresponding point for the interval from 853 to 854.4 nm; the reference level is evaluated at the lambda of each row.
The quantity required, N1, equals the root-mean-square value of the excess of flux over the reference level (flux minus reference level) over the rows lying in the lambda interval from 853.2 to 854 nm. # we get 0.01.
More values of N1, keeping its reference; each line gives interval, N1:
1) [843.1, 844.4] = 0.35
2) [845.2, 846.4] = 0.24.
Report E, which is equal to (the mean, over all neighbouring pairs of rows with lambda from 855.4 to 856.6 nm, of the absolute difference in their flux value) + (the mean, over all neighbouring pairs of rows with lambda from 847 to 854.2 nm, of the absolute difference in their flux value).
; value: 0.038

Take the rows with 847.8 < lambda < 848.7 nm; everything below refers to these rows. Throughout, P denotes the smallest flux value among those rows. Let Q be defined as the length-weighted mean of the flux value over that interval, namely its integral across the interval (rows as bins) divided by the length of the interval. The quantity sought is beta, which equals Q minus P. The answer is 0.057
